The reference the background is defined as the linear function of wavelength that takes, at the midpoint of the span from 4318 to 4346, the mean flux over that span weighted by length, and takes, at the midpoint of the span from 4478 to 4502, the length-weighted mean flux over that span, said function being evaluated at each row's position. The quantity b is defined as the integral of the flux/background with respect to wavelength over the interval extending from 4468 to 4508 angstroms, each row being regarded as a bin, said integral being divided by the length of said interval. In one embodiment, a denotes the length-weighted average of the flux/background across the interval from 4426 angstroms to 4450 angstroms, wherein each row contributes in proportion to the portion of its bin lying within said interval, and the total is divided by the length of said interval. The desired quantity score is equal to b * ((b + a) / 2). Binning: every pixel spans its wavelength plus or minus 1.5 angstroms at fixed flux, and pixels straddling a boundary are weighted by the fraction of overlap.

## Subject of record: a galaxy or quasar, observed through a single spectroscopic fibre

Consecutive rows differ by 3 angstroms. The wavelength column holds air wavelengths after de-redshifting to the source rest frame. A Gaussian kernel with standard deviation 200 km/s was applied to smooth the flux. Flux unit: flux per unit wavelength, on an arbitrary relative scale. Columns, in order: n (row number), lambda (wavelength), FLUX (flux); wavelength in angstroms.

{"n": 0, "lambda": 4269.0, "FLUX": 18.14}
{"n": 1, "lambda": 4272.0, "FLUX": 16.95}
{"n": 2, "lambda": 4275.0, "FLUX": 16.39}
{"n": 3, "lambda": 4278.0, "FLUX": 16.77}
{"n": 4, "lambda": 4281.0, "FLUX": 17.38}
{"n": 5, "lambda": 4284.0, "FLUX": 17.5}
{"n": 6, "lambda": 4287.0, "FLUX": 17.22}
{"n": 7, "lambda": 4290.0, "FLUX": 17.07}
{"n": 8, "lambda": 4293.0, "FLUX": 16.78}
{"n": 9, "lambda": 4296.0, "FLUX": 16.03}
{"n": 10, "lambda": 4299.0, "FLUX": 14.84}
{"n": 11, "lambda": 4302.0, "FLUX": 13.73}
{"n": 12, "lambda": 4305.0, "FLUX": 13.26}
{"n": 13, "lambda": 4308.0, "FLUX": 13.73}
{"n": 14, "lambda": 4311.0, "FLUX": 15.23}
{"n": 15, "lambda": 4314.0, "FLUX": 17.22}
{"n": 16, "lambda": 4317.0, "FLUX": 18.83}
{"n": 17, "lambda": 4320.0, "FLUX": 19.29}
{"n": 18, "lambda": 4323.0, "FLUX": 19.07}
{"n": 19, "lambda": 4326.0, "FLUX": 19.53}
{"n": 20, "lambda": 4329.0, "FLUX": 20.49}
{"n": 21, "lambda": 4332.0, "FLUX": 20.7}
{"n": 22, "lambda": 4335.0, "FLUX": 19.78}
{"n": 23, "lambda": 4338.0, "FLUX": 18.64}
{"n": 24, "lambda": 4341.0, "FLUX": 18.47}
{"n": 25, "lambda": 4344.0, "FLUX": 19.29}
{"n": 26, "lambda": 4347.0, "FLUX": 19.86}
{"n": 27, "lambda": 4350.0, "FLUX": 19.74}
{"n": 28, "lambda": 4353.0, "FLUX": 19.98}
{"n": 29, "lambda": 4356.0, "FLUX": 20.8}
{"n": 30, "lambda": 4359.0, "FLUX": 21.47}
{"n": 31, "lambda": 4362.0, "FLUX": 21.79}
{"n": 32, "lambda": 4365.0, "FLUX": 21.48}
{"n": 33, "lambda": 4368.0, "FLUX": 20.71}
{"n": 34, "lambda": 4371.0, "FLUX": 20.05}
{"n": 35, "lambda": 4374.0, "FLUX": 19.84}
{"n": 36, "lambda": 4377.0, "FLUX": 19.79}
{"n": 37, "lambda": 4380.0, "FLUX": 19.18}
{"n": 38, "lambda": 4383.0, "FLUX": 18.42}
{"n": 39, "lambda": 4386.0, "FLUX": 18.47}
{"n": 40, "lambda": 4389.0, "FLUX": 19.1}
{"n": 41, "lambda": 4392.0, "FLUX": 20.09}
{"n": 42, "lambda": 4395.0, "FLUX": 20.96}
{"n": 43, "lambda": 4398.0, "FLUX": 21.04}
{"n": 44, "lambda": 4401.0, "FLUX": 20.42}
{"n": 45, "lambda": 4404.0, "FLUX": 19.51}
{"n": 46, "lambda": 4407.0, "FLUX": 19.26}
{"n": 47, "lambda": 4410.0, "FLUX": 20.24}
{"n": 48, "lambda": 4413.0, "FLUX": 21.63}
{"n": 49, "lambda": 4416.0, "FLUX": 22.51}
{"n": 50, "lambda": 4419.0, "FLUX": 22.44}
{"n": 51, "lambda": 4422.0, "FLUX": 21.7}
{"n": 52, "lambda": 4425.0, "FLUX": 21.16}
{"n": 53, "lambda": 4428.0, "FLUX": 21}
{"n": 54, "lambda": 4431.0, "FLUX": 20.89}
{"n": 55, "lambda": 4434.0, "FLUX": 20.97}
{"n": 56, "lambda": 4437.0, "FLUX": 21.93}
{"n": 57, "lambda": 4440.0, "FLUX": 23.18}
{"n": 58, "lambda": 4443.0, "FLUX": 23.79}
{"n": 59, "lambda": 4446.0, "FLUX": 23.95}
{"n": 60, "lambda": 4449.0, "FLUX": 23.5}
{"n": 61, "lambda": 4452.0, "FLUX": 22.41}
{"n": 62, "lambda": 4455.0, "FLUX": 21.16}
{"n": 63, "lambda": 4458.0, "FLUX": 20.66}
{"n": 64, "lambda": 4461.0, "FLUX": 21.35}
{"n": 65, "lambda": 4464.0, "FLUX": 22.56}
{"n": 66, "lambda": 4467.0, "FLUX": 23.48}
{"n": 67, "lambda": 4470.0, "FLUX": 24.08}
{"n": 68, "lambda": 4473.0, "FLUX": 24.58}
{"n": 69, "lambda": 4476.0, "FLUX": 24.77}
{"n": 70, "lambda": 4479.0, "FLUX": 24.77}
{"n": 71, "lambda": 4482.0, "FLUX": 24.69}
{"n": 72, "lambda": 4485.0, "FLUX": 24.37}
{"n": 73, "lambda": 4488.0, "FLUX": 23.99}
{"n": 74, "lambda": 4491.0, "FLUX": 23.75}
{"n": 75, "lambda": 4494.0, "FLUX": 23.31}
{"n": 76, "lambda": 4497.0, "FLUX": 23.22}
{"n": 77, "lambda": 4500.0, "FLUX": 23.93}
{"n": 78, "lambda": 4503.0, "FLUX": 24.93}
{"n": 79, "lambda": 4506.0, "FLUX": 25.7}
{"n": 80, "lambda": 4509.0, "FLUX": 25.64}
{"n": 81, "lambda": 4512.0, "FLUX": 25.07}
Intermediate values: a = 0.99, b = 1.02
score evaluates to 1.02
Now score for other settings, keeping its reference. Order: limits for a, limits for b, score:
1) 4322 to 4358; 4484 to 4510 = 1.01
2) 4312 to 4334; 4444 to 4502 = 0.99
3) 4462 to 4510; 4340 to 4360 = 1.00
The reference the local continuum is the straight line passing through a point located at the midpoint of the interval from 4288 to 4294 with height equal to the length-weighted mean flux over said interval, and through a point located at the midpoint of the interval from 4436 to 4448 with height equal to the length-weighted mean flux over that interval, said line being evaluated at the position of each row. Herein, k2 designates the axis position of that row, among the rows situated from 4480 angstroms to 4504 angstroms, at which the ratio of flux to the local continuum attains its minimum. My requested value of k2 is 4497.0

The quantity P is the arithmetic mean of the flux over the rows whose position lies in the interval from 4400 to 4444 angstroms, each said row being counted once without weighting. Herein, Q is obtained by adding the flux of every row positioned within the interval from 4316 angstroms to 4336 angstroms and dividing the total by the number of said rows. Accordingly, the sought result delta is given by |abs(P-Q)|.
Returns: 1.7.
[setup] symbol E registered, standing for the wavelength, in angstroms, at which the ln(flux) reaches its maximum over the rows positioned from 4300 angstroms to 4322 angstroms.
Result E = 4320.0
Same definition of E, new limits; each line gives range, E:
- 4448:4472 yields 4470.0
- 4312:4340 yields 4332.0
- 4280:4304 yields 4284.0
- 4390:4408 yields 4398.0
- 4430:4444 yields 4443.0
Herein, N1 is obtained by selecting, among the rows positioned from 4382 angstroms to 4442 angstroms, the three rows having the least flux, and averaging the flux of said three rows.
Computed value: 18.7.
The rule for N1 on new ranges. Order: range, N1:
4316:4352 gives 18.6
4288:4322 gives 13.6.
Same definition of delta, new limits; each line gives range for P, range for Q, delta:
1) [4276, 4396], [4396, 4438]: 2.5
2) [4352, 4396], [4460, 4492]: 3.7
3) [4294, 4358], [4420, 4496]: 4.9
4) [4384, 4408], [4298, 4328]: 3.4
